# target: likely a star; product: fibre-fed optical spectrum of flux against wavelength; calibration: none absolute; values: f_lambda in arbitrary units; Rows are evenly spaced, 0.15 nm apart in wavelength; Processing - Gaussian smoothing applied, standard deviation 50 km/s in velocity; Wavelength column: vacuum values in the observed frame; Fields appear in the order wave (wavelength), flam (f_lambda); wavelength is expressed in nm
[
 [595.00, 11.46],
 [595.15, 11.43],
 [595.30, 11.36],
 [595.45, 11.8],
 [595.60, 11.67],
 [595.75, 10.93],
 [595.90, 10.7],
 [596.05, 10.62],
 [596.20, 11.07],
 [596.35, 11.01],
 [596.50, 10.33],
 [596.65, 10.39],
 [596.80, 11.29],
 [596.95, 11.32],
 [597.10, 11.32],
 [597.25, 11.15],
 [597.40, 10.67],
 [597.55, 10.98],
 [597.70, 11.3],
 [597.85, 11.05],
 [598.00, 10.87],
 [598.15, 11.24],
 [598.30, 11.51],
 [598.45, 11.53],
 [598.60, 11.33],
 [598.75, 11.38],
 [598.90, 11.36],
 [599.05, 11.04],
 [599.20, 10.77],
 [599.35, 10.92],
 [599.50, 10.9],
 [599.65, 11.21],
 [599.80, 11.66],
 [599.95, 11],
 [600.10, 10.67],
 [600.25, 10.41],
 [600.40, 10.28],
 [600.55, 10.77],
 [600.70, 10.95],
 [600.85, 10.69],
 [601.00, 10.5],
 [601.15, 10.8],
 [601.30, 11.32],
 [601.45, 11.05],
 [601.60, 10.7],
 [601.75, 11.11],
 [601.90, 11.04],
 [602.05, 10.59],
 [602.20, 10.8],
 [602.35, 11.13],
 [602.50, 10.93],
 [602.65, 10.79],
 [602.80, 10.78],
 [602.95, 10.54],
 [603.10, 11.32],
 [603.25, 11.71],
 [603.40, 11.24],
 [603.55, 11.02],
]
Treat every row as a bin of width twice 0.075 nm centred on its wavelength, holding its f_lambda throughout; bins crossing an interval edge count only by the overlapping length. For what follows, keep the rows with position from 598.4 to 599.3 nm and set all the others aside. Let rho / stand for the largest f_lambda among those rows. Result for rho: 11.53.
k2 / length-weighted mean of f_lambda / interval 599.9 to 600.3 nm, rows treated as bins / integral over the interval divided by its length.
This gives 10.69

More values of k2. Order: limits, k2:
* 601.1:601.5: 11.07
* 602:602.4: 10.84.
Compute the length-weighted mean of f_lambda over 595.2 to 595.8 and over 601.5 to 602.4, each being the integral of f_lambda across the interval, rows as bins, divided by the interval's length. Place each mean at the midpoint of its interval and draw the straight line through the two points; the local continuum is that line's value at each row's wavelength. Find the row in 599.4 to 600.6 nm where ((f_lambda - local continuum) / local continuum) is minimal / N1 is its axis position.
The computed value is 600.40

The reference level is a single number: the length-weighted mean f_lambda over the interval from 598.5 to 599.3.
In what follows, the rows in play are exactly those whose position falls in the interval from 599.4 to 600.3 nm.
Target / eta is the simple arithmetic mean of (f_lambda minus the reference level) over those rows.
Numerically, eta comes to -0.20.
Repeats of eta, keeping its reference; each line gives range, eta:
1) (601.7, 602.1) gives -0.27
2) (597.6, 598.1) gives -0.11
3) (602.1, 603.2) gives -0.28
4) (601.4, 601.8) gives -0.23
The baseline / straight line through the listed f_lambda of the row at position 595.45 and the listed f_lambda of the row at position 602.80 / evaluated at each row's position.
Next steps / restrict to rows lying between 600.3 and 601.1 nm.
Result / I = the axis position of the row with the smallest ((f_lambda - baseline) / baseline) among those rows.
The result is 600.40 nm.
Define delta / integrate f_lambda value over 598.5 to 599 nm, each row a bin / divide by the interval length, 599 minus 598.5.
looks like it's 11.35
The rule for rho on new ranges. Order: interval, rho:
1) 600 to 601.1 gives 10.95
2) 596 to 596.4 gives 11.07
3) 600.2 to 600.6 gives 10.77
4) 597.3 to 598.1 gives 11.3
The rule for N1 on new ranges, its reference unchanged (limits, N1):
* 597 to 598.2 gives 597.40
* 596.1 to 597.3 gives 596.50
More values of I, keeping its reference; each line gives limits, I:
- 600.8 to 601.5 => 601.00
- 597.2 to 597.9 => 597.40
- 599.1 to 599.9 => 599.20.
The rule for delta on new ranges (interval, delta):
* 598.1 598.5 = 11.43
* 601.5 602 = 10.94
